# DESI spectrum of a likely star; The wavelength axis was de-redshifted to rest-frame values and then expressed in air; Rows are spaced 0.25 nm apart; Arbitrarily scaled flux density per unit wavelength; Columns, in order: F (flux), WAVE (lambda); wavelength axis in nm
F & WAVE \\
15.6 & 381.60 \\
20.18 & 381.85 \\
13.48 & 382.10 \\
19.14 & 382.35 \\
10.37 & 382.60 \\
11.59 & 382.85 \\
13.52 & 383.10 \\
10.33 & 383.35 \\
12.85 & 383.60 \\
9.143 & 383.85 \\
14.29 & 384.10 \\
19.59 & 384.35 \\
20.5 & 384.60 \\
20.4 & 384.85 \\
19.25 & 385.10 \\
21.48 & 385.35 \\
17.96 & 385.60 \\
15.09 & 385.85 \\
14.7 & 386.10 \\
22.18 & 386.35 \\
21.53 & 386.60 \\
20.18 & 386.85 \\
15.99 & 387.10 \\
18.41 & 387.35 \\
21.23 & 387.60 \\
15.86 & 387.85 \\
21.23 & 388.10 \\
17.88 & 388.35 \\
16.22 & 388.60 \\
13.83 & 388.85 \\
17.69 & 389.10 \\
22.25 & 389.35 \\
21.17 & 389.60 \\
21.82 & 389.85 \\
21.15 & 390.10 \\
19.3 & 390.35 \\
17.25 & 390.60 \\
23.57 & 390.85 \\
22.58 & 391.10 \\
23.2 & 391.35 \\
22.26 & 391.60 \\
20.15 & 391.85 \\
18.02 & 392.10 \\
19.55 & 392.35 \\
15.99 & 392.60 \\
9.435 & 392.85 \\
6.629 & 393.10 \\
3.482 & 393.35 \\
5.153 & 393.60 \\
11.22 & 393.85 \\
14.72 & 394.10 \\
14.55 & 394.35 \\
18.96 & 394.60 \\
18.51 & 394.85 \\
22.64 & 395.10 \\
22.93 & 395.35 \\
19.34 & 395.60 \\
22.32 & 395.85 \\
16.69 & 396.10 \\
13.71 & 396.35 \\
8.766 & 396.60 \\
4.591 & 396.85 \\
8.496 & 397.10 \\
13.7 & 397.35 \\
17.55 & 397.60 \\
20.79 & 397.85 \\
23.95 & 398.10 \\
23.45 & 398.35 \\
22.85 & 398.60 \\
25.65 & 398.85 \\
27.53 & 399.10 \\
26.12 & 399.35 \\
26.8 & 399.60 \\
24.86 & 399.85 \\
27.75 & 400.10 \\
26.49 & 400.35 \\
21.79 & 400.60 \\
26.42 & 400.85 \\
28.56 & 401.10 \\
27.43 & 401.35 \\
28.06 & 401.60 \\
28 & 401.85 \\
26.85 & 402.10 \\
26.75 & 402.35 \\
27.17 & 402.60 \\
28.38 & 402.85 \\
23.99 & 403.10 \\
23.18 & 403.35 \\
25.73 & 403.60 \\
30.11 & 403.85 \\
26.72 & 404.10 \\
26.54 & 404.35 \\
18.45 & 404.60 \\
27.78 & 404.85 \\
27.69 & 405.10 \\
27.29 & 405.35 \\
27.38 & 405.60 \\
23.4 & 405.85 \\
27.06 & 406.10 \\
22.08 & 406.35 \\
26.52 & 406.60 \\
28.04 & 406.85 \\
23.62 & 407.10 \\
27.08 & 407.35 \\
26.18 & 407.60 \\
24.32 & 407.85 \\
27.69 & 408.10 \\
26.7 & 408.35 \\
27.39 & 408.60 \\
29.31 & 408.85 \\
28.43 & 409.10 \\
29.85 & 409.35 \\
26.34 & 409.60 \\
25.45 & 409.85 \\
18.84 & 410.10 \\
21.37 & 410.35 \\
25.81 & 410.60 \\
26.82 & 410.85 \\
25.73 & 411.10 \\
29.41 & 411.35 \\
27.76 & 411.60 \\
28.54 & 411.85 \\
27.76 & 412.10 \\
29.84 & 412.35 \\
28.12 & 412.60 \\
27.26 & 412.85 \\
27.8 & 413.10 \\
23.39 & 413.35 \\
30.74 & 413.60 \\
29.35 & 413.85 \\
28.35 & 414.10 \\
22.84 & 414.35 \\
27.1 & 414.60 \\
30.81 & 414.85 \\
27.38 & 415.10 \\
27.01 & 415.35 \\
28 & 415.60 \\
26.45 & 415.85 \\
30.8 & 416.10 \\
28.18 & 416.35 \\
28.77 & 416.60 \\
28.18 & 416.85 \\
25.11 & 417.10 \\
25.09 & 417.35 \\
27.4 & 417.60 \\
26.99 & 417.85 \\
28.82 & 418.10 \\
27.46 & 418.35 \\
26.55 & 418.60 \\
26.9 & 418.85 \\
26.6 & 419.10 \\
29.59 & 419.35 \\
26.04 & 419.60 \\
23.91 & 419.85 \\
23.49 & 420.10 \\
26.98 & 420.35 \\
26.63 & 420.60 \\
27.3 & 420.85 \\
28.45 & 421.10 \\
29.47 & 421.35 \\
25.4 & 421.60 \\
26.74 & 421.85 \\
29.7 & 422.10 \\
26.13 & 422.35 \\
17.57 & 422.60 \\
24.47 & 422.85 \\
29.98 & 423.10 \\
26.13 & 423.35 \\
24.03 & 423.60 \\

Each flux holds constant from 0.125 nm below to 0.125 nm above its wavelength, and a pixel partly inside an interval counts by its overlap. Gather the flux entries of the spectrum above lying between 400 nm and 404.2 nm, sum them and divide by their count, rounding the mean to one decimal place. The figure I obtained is 26.7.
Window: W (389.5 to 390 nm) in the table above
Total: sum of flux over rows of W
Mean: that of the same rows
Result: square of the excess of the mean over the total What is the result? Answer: 462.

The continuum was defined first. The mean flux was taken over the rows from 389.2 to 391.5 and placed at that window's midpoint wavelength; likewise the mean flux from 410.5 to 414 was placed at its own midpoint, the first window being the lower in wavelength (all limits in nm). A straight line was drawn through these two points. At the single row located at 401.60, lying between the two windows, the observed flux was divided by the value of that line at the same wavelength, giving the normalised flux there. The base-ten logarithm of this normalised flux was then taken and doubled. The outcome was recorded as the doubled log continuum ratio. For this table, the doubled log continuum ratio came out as 0.11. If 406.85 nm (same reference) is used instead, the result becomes 0.06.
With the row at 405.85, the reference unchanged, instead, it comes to -0.09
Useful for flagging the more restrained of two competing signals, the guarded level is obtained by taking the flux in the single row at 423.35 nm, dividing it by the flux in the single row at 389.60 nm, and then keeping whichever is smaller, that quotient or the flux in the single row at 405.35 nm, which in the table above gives 1.2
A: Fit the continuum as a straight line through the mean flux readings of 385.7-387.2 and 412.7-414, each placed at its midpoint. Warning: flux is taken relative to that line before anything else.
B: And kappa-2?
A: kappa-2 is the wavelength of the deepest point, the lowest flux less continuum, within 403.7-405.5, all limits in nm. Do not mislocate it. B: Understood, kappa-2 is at 404.60 nm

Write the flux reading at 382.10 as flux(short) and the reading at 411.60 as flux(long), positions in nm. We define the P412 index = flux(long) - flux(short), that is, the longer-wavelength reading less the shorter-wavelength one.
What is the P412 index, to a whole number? 14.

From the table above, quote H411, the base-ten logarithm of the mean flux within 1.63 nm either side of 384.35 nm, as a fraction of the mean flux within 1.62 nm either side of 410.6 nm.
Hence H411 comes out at -0.22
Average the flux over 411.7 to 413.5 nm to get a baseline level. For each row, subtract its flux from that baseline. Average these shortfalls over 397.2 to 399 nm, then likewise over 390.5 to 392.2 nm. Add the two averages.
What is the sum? 13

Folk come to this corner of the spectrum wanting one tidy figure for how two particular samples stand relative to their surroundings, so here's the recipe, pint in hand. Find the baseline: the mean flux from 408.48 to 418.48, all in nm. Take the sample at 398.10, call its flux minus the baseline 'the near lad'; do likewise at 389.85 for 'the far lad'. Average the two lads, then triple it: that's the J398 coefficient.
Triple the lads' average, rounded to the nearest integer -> -13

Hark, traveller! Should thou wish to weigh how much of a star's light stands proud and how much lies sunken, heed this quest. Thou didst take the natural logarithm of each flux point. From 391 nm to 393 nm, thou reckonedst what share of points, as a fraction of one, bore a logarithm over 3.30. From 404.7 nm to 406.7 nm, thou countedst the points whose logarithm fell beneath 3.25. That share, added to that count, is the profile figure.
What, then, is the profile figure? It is 2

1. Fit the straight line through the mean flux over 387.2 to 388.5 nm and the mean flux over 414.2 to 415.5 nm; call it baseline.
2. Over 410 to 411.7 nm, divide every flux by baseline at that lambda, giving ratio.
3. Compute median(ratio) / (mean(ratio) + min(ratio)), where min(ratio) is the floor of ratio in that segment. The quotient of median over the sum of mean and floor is 0.59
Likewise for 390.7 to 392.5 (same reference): 0.57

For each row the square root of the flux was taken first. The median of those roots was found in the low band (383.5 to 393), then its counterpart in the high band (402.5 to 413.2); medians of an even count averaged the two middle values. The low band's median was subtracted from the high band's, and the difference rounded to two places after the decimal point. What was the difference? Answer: 0.80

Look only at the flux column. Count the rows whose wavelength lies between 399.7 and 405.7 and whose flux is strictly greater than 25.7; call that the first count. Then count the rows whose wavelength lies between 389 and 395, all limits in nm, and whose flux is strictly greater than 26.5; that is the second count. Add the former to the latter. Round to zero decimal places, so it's 19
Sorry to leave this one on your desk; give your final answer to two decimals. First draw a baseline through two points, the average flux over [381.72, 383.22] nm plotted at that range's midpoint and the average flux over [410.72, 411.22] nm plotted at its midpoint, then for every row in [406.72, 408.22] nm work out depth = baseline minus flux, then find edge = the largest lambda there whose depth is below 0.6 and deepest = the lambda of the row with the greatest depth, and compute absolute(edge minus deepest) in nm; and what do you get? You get 1.00 nm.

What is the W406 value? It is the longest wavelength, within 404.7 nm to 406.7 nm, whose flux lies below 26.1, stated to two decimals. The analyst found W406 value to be 406.35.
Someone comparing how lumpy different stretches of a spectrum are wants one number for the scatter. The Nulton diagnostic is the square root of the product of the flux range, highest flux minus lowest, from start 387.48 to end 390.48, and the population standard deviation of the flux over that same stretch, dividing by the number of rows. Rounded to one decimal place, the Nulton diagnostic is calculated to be 4.7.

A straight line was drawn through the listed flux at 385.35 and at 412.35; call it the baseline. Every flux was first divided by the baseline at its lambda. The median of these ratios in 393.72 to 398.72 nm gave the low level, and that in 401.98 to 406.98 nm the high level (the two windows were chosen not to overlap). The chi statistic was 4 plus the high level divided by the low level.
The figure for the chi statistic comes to 5.4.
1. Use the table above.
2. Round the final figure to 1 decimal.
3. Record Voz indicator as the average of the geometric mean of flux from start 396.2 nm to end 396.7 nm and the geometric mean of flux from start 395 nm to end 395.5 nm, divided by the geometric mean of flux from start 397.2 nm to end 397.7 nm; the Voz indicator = 1.1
